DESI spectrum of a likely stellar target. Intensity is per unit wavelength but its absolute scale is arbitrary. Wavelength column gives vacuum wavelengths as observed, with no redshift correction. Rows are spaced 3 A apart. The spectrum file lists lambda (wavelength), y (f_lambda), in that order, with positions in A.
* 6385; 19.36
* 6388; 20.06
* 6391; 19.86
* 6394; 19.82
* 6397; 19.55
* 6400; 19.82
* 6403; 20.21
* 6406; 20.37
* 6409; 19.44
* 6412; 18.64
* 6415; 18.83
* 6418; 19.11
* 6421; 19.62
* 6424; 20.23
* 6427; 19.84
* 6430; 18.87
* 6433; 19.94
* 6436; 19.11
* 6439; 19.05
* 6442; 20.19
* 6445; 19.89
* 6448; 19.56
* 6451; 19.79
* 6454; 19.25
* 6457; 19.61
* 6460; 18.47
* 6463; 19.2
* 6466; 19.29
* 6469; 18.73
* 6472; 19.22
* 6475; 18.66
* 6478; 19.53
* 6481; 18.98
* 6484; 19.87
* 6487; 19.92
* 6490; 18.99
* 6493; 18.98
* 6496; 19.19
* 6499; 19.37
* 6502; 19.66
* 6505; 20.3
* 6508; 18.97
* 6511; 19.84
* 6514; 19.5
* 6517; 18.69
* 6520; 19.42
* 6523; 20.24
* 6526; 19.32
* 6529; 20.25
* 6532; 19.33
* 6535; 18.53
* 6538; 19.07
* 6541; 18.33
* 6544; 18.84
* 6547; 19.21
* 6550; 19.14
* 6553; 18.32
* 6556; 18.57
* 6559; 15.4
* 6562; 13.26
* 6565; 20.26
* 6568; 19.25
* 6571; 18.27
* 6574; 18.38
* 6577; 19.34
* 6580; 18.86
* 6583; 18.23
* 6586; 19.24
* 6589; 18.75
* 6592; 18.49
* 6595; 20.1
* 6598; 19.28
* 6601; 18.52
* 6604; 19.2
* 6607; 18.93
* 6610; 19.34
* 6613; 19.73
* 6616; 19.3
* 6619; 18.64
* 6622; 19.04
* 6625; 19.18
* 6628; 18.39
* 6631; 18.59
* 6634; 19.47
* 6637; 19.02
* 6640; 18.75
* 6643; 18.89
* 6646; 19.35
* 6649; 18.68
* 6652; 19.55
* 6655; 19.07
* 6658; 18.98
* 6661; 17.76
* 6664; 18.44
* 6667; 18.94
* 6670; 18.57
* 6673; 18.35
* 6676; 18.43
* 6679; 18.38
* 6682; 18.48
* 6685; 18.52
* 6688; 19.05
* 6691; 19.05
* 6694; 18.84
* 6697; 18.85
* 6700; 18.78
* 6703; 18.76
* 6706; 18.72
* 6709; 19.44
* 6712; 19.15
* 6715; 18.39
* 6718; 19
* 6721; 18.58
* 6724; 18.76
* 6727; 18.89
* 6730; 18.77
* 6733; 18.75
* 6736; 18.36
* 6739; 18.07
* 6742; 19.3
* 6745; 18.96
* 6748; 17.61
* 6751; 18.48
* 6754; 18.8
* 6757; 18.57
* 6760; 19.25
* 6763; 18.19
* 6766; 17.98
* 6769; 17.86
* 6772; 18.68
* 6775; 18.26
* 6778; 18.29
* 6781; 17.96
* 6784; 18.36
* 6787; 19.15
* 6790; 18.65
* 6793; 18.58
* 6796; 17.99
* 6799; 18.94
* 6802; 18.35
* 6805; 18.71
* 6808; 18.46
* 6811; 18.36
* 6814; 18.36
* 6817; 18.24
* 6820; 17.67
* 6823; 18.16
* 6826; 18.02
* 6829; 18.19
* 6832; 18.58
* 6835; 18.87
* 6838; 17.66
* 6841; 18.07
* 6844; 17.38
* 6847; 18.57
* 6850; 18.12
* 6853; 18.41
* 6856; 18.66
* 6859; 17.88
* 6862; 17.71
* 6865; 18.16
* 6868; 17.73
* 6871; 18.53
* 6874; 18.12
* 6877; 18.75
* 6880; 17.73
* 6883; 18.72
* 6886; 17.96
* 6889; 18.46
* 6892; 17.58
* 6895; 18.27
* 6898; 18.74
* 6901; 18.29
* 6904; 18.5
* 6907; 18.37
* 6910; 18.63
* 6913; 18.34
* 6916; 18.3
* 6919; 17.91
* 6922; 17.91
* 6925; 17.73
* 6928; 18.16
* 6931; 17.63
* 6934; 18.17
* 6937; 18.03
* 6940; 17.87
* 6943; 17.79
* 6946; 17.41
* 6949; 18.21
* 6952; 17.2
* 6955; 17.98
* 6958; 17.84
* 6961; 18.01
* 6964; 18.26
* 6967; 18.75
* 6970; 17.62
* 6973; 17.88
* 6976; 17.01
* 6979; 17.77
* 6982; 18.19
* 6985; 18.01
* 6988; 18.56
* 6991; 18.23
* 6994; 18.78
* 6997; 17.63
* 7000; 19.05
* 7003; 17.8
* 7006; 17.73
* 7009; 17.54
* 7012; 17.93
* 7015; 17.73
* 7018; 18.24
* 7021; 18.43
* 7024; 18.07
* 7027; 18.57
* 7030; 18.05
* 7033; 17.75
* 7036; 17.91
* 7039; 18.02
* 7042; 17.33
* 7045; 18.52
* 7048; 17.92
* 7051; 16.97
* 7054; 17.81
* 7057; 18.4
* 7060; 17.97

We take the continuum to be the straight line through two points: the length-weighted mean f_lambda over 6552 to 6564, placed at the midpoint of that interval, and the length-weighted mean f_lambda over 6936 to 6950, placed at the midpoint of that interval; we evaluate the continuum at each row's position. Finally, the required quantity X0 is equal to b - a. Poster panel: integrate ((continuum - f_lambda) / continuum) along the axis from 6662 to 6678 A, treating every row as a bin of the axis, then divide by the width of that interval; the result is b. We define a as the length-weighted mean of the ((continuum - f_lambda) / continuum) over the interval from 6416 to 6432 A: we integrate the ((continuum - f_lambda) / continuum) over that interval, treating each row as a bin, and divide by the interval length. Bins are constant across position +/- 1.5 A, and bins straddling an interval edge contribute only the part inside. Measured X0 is 0.12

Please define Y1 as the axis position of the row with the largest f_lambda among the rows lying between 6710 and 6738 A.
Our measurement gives 6712 A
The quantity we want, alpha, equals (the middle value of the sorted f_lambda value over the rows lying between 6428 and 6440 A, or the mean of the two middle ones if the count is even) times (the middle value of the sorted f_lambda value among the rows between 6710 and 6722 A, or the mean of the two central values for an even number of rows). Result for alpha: 359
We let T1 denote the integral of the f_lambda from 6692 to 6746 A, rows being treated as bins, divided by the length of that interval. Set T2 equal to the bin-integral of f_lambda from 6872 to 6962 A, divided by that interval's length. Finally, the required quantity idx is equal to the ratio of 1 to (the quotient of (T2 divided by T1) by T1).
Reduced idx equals 19.5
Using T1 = 18.8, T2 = 18.1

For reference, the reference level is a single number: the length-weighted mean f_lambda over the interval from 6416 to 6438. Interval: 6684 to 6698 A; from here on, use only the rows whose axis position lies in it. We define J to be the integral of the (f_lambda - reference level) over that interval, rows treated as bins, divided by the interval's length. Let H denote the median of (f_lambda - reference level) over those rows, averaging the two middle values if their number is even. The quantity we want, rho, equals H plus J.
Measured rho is -1.3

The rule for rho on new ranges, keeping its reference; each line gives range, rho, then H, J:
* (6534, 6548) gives -1.4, -0.7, -0.7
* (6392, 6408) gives 0.7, 0.3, 0.4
